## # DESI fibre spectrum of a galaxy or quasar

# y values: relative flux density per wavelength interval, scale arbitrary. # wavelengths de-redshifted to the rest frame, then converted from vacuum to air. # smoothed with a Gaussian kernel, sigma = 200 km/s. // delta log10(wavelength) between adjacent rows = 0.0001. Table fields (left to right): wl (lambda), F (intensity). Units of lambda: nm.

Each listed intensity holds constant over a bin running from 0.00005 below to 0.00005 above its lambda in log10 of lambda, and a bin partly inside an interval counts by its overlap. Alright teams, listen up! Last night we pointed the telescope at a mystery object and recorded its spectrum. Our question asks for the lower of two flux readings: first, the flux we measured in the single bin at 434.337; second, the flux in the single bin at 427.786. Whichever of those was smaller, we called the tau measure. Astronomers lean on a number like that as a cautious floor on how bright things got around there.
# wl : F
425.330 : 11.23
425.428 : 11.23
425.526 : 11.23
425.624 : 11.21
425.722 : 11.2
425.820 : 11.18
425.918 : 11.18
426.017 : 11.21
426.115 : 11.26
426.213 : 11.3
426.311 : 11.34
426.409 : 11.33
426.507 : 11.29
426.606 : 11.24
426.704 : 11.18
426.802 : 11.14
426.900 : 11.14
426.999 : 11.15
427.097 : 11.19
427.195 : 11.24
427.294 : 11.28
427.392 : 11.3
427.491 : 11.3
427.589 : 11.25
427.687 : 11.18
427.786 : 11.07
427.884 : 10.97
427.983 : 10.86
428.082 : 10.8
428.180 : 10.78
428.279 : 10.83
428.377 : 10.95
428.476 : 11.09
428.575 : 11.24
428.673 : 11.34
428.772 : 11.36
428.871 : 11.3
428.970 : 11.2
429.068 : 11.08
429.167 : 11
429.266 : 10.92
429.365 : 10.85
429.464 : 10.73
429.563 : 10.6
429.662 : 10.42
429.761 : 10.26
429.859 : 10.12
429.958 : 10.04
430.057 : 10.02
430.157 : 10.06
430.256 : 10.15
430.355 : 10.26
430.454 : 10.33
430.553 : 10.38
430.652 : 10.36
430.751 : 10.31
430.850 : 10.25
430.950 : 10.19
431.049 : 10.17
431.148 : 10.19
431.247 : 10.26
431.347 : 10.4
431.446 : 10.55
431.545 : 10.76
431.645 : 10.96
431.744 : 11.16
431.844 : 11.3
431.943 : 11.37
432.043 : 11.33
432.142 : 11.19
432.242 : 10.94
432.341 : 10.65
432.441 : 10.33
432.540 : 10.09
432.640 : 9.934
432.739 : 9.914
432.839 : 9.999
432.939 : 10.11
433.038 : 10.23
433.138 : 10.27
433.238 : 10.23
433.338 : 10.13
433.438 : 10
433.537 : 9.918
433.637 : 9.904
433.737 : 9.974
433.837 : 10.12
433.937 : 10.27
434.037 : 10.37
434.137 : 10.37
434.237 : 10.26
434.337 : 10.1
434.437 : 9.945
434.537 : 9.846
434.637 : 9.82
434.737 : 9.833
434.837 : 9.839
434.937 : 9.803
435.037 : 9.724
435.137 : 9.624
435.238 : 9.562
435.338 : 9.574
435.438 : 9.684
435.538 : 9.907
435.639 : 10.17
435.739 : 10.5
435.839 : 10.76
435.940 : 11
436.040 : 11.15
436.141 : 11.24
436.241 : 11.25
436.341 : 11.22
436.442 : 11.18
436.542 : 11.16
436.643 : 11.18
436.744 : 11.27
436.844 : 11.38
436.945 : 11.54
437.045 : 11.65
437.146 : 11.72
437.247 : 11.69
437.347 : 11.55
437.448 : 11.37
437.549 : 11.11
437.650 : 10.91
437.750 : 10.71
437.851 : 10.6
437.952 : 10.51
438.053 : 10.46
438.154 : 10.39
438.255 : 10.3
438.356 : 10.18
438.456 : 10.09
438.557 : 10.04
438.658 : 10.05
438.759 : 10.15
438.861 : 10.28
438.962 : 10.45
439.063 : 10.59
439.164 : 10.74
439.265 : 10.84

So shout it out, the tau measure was 10.1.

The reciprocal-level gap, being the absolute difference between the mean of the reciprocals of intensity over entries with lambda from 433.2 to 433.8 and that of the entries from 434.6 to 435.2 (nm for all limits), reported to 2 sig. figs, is 0.0026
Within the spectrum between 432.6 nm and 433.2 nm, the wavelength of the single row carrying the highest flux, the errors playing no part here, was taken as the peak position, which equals 433.138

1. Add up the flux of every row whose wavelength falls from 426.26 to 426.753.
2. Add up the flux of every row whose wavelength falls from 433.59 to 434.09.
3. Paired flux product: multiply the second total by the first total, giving 2855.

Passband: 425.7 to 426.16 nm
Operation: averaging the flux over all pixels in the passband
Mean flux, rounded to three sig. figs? 11.2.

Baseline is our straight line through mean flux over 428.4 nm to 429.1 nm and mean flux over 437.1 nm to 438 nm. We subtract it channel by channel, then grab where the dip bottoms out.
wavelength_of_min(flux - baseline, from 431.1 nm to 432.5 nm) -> 431.148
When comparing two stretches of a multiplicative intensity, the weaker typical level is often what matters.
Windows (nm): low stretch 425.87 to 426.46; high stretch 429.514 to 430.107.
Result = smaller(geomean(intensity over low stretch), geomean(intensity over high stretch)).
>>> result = 10.2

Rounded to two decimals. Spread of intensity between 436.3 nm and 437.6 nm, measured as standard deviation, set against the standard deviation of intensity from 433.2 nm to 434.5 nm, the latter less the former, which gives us -0.05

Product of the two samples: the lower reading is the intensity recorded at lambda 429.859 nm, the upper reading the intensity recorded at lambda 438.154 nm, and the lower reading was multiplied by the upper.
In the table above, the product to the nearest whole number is 105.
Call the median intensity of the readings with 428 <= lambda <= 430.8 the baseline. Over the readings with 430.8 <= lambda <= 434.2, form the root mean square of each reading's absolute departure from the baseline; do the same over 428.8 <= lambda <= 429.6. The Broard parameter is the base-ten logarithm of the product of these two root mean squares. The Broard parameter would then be -0.77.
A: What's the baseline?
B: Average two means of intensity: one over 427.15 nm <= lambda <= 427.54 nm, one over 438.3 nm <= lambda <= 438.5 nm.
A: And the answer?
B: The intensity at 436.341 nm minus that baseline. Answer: 0.5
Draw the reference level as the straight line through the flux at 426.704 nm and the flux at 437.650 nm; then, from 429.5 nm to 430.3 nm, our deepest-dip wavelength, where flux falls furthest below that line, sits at 430.057 nm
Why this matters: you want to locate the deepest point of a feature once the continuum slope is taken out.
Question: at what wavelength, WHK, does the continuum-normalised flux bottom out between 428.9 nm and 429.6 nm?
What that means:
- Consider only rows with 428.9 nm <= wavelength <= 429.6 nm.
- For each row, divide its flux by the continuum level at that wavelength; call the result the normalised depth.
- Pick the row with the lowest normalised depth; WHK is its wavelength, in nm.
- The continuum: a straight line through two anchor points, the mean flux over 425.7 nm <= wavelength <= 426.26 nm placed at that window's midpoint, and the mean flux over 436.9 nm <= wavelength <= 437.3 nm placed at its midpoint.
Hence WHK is 429.563 nm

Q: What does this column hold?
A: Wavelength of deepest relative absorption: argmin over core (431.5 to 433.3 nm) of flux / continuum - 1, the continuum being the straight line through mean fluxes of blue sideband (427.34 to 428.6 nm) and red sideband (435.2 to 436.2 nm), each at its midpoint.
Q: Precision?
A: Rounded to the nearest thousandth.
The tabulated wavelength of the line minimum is 432.739 nm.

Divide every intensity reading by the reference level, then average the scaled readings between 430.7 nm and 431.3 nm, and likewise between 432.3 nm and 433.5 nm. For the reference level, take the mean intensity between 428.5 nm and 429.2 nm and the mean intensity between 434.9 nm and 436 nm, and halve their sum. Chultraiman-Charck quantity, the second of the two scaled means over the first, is 0.993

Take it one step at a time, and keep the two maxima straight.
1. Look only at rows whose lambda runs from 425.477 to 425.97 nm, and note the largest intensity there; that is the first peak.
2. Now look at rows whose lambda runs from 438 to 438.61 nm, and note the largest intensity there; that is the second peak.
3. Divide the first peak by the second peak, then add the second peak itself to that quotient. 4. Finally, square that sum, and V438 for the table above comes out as 133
